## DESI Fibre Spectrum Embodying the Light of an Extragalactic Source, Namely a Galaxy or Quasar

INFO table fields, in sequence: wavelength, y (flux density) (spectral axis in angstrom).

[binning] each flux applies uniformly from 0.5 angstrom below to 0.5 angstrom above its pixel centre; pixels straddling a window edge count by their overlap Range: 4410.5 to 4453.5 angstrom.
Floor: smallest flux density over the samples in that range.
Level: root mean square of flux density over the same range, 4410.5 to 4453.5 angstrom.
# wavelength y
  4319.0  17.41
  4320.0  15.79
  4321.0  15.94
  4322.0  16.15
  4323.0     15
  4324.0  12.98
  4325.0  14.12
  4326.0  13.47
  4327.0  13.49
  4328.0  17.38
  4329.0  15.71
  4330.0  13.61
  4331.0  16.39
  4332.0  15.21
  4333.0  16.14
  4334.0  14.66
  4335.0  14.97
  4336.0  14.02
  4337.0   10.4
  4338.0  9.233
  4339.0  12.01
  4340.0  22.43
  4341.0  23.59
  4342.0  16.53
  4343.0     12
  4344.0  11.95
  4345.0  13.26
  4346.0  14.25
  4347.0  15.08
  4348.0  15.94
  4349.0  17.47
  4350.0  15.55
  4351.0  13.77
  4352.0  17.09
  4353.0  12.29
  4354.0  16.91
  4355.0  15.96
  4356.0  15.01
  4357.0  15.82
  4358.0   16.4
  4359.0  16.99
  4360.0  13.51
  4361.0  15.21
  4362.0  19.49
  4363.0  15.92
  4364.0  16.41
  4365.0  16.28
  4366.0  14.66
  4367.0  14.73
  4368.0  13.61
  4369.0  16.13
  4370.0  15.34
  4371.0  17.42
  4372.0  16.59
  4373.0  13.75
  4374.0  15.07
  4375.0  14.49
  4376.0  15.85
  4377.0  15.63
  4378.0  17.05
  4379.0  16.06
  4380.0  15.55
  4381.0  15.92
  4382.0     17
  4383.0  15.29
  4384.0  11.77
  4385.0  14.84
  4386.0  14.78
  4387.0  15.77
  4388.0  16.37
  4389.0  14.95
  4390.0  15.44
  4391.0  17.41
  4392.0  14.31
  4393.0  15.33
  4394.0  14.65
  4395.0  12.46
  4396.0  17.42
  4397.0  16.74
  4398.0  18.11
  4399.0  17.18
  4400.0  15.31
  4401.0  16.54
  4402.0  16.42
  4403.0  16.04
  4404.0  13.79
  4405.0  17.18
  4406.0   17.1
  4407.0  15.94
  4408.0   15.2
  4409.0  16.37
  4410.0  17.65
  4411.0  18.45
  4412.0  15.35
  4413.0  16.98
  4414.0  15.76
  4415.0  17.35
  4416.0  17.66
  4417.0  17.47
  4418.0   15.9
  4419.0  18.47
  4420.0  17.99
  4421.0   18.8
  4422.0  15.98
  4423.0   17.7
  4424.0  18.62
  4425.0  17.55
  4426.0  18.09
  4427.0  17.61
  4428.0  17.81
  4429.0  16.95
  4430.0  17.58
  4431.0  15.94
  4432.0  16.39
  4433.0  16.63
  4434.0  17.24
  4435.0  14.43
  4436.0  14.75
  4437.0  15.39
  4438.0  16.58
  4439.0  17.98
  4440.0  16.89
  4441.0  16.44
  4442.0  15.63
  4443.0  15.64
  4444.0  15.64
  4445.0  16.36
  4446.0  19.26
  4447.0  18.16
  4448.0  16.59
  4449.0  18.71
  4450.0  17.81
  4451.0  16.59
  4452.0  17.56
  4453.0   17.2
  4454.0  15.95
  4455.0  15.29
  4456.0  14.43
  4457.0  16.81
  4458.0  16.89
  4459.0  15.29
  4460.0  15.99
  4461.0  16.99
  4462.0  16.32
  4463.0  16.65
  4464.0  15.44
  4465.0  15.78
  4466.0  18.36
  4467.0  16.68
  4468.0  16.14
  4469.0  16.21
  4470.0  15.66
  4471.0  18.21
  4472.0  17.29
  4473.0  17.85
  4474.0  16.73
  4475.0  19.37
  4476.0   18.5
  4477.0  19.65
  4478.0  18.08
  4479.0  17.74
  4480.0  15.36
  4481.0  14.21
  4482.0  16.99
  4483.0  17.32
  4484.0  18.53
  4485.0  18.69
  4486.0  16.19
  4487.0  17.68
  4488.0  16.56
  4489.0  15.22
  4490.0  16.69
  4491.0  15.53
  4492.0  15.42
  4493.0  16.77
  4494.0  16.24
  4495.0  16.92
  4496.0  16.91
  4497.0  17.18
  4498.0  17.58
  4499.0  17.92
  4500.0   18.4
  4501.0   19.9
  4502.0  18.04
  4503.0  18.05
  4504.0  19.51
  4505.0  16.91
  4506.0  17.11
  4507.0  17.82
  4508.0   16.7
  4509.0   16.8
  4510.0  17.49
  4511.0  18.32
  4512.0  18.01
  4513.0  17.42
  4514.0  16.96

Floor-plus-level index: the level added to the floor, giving 31.5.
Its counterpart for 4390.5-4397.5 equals 28.0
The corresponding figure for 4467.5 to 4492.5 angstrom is 31.3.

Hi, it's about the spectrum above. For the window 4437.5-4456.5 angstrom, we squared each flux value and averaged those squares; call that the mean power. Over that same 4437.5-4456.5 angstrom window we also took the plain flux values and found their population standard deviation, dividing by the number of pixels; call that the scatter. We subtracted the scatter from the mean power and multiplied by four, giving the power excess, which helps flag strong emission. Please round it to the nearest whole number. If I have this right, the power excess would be 1127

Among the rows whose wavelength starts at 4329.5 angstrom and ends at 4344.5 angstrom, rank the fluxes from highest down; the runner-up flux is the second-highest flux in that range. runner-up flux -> 22.43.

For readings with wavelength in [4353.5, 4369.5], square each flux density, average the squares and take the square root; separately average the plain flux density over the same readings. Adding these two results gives 31.7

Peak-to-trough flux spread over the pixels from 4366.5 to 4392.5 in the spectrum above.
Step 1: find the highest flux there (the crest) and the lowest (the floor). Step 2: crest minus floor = 5.65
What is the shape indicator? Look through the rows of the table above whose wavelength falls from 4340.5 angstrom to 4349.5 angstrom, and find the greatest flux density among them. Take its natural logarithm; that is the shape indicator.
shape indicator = 3.16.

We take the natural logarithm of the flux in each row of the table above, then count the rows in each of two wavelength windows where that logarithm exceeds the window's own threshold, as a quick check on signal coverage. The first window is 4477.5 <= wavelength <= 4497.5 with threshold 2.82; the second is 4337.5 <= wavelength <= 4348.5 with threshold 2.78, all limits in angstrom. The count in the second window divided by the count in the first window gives 0.3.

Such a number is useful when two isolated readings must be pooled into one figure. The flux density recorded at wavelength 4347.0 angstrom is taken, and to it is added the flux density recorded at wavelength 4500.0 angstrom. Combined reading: 33.5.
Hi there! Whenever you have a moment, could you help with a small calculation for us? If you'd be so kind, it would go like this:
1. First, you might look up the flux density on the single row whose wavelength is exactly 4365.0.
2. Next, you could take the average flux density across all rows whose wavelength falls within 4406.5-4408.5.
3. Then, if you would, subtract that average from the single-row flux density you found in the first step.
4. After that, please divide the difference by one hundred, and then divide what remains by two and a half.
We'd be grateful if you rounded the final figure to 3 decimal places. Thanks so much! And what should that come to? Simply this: 0.003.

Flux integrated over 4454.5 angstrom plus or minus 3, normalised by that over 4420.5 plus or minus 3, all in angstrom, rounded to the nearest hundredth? 0.93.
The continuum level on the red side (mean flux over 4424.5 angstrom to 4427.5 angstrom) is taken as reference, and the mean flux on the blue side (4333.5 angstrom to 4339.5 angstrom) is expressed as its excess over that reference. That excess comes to -5.2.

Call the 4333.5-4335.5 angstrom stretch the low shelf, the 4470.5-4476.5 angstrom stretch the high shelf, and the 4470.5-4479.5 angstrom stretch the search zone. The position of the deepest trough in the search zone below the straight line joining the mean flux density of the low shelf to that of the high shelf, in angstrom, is 4474.0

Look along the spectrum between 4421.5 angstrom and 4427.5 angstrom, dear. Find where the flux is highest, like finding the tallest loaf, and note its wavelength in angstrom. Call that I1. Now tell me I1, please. 4424.0 angstrom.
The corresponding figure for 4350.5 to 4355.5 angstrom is 4352.0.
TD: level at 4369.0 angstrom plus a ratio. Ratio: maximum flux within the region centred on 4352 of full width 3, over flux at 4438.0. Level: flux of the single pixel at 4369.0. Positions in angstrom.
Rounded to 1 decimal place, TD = 17.2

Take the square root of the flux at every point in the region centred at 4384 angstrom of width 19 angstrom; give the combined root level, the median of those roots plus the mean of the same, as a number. 7.9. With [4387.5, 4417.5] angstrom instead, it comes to 8.1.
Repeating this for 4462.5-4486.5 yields 8.3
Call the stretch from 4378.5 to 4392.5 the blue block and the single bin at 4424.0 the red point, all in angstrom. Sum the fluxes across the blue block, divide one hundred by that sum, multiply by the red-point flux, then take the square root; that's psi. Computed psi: 2.94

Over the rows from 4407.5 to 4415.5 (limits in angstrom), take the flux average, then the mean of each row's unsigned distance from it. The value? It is 1.0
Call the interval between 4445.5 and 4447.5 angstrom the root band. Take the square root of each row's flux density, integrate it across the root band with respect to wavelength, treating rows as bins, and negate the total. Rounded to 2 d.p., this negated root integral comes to -8.65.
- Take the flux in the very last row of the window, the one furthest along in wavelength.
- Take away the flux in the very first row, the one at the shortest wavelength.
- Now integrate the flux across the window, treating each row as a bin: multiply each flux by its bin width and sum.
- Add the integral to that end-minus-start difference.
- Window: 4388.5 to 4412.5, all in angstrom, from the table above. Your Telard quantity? 386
